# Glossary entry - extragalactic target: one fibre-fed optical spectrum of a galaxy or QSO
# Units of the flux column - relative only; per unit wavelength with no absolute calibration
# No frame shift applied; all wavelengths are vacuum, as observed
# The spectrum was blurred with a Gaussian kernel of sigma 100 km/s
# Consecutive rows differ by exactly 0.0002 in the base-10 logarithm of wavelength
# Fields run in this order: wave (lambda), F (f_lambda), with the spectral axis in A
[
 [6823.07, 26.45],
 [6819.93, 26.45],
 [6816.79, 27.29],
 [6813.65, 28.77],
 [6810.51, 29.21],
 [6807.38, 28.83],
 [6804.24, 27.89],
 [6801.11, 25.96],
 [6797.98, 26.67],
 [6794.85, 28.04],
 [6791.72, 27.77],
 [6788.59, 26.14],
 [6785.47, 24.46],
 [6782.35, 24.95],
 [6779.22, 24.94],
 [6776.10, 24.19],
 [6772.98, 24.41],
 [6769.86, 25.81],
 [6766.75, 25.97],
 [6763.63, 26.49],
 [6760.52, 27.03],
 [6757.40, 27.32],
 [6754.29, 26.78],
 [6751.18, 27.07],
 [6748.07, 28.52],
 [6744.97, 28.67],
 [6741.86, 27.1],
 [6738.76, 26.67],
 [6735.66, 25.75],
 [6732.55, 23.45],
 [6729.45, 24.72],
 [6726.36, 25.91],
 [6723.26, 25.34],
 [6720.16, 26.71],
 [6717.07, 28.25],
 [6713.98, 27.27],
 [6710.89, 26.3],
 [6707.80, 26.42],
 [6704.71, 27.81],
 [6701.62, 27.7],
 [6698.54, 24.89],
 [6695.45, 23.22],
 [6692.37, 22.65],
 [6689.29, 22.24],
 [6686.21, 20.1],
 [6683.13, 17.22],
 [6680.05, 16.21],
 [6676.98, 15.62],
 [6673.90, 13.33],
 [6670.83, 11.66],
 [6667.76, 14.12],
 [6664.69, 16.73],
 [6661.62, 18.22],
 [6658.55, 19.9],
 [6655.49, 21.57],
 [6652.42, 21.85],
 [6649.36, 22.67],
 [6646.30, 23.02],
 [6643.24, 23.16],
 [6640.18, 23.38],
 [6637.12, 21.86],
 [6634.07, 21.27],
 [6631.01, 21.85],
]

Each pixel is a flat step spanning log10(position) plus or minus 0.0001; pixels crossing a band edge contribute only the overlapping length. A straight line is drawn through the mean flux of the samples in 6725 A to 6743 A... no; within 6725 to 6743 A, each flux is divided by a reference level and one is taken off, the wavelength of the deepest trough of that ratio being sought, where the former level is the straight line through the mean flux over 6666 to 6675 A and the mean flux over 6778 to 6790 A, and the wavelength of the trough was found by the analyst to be 6732.55 A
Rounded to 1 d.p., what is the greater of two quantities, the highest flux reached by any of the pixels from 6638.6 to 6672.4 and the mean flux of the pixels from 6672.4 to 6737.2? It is 23.4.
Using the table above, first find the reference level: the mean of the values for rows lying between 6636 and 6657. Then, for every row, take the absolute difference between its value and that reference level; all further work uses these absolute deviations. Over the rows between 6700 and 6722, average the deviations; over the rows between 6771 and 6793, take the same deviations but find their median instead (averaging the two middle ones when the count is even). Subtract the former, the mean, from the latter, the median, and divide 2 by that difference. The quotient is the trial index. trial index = -0.9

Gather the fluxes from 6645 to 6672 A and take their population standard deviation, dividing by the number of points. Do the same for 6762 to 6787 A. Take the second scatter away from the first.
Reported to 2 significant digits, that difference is 3.0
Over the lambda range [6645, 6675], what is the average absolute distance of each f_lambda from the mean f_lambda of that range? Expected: 3.5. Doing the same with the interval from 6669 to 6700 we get 3.9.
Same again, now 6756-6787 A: 1.0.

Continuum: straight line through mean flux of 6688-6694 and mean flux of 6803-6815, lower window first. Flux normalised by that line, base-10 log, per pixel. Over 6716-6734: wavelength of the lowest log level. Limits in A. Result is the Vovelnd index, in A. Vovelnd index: 6732.55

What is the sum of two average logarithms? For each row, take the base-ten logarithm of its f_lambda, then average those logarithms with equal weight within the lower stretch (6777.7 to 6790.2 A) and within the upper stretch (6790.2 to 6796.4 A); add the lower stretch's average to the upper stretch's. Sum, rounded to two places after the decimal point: 2.85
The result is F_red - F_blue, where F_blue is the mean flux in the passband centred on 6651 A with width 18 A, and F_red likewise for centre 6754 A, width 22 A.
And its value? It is 5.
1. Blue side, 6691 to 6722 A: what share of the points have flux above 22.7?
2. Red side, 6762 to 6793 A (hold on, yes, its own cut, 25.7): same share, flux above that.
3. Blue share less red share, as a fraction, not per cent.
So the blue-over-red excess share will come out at 0.40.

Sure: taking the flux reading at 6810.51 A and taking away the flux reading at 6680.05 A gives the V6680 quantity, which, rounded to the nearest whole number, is 13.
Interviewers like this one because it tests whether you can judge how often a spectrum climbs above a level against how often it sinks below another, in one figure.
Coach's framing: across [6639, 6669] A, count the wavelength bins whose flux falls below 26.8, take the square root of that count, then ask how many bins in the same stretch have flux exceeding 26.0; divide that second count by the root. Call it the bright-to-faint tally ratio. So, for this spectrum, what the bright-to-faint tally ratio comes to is 0.0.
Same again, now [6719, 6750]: 1.9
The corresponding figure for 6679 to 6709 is 1.1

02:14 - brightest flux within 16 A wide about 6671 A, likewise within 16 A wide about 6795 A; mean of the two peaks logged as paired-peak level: 22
